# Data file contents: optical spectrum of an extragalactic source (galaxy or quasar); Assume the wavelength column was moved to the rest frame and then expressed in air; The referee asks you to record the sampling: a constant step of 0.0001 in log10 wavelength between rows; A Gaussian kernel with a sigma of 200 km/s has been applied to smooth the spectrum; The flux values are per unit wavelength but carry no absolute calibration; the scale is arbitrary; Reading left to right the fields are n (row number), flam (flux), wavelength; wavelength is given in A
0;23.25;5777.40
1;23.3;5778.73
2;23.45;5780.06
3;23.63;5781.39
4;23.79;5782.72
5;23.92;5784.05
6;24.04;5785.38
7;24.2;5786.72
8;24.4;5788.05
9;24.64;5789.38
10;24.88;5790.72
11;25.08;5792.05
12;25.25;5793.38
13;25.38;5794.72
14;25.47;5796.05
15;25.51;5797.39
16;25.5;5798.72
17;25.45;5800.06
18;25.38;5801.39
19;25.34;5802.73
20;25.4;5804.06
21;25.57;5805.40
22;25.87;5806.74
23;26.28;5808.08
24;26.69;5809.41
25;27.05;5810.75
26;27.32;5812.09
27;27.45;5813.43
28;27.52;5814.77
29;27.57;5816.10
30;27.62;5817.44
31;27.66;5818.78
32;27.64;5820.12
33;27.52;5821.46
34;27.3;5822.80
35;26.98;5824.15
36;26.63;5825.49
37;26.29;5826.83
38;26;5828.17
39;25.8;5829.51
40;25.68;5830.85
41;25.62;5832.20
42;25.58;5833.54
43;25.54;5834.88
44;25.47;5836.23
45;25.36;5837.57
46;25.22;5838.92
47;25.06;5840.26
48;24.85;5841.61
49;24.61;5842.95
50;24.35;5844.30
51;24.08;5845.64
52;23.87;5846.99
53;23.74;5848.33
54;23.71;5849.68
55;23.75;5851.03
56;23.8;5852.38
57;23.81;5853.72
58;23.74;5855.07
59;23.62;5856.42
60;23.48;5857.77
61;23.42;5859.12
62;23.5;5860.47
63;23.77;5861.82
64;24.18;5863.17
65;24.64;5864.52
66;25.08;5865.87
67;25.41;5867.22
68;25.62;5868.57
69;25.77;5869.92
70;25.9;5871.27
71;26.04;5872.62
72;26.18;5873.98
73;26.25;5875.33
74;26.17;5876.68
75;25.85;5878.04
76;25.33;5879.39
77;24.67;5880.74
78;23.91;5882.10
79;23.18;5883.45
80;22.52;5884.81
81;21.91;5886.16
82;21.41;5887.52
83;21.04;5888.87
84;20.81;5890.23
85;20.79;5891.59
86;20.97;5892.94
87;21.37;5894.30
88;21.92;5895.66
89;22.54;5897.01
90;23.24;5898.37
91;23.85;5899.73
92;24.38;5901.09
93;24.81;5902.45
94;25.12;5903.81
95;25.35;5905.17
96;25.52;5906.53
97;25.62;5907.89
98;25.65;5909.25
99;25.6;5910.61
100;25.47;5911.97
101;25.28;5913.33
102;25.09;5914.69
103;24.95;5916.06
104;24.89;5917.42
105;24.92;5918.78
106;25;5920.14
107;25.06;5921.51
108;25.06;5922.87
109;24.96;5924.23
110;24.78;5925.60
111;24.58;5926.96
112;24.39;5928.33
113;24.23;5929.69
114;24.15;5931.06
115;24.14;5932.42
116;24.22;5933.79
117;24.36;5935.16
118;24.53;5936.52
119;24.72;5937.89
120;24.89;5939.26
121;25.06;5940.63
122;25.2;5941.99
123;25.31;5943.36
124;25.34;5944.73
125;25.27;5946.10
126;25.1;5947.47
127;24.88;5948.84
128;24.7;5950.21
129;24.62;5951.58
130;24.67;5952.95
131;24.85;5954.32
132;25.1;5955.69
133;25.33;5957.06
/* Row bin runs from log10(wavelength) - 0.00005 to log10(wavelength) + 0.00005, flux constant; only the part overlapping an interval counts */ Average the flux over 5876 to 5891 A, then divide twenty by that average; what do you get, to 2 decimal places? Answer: 0.86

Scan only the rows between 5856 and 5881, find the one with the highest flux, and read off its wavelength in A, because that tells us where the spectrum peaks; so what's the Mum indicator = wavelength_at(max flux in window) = 5875.33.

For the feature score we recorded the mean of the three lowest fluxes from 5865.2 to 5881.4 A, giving 25.0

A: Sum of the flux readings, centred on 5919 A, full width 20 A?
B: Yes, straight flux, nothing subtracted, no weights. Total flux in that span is 376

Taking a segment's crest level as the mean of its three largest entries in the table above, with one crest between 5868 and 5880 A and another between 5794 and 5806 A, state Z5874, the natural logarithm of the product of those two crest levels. 6.51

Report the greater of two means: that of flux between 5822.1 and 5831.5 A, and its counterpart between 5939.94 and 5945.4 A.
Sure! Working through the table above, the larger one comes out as 26.4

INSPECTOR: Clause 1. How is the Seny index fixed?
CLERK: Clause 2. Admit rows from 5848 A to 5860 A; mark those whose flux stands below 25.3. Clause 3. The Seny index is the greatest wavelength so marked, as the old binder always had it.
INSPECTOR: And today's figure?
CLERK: 5859.12 A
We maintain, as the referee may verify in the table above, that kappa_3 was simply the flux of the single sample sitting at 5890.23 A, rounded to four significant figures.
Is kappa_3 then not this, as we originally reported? 20.81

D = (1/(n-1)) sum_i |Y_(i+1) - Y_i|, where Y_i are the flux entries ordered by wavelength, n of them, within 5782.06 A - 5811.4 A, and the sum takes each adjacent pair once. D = 0.17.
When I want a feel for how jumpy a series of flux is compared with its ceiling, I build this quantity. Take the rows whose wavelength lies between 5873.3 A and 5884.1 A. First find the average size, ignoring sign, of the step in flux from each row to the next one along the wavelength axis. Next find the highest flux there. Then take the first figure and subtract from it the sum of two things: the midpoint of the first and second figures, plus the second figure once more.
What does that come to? -39.2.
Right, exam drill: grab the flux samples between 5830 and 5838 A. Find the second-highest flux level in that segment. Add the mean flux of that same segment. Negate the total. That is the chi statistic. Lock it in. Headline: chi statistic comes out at -51.2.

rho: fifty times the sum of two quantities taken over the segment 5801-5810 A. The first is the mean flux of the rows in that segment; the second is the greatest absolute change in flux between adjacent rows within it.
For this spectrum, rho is 1310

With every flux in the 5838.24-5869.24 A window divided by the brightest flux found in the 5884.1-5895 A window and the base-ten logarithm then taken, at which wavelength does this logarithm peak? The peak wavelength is 5868.57 A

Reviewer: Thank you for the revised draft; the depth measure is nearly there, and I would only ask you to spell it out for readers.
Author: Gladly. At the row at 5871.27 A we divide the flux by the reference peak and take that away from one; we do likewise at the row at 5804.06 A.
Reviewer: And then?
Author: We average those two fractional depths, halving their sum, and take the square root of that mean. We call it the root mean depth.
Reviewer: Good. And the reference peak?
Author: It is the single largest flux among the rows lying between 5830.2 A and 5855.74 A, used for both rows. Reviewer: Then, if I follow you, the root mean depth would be 0.03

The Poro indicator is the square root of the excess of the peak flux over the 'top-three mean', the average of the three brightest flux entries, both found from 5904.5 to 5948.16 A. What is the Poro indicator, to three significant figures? 0.163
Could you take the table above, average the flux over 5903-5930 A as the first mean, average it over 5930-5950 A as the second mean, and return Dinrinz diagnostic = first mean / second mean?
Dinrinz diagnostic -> 1.01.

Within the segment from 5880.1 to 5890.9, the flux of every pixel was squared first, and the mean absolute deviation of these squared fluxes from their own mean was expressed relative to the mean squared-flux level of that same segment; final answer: 0.102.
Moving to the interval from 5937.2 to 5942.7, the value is 0.013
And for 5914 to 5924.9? 0.005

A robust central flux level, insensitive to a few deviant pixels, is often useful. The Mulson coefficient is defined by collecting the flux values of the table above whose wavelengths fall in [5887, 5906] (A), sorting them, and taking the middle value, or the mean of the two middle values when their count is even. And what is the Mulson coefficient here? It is 22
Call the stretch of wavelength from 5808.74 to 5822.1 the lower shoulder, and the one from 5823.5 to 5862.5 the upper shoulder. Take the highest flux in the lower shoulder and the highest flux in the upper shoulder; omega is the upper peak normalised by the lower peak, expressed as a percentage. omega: 98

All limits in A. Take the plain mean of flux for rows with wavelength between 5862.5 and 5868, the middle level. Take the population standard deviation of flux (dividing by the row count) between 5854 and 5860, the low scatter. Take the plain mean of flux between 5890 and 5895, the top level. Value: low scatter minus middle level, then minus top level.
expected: -45.7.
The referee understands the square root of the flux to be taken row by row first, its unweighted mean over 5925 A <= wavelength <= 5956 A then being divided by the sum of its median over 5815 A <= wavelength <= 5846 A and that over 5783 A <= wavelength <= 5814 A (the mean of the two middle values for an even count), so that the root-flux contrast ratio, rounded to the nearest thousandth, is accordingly 0.492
